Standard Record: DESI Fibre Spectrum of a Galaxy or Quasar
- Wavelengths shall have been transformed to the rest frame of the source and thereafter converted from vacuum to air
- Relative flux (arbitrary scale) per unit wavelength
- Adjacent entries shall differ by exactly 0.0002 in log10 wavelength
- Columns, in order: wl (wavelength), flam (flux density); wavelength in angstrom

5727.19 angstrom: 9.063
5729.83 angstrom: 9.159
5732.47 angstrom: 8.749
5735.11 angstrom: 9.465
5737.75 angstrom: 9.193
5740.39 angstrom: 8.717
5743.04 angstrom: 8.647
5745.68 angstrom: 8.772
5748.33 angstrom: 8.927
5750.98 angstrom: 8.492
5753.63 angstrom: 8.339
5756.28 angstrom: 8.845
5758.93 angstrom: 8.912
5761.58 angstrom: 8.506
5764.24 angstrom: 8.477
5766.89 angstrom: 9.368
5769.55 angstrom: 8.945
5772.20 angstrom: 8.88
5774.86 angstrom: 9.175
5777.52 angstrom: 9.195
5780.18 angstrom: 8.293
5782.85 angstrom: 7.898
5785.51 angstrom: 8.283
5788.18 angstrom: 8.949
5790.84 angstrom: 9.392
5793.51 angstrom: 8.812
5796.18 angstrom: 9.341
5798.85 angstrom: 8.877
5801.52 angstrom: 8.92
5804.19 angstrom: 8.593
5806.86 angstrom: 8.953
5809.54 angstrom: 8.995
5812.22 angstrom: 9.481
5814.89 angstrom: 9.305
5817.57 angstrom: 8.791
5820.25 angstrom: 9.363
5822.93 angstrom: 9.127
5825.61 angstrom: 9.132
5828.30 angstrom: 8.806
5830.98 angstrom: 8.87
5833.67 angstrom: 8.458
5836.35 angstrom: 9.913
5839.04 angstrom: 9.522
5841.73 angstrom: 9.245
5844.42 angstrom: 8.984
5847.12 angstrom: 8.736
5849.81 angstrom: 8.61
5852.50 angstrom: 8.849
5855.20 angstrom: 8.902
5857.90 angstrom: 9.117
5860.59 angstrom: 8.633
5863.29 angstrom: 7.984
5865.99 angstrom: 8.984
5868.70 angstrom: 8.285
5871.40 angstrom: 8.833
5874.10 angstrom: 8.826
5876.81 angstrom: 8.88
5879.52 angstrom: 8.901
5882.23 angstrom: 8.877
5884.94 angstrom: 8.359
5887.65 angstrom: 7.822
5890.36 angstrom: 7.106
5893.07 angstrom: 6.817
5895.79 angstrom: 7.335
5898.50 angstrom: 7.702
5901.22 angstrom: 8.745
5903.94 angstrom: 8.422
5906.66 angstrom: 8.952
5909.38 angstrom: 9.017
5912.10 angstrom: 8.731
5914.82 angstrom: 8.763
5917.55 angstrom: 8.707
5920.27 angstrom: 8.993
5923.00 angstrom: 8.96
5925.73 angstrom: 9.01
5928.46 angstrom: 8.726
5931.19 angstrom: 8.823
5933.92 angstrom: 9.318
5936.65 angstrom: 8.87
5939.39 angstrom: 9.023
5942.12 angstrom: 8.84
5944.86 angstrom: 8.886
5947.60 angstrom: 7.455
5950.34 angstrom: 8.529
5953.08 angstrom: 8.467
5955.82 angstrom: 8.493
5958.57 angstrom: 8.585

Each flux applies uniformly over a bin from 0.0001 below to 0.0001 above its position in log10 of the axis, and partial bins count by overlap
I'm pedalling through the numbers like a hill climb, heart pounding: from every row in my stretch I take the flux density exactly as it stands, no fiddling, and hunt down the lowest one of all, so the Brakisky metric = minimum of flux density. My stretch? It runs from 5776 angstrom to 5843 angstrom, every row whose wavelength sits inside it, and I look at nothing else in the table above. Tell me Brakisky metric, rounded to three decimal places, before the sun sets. 7.898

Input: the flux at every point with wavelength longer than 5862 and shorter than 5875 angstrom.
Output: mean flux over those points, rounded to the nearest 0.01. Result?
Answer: 8.58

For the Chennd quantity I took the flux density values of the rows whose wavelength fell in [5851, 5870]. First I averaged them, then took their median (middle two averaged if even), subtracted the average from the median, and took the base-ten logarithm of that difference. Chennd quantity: -0.77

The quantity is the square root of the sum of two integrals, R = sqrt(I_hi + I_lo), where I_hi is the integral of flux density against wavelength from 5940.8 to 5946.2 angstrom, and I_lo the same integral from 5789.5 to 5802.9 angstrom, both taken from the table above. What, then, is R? 13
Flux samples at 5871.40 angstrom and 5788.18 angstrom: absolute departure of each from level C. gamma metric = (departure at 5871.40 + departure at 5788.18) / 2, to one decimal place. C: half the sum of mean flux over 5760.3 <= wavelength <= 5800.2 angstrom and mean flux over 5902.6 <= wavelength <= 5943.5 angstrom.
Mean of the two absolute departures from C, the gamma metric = 0.1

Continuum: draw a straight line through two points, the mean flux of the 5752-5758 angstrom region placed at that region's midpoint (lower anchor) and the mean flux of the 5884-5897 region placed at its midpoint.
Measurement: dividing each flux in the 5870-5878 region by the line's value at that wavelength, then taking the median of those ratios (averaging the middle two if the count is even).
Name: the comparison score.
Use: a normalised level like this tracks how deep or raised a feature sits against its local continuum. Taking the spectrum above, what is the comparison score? 1.16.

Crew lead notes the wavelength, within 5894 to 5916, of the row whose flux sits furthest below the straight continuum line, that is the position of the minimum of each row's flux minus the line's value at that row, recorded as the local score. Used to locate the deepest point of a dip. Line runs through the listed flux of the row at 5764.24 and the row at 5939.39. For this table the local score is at 5895.79 angstrom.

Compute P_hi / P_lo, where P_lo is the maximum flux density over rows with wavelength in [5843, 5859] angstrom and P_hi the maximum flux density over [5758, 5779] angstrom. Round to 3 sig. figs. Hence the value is 1.03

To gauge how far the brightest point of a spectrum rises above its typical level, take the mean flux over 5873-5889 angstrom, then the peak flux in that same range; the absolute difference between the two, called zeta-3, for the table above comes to 0.3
